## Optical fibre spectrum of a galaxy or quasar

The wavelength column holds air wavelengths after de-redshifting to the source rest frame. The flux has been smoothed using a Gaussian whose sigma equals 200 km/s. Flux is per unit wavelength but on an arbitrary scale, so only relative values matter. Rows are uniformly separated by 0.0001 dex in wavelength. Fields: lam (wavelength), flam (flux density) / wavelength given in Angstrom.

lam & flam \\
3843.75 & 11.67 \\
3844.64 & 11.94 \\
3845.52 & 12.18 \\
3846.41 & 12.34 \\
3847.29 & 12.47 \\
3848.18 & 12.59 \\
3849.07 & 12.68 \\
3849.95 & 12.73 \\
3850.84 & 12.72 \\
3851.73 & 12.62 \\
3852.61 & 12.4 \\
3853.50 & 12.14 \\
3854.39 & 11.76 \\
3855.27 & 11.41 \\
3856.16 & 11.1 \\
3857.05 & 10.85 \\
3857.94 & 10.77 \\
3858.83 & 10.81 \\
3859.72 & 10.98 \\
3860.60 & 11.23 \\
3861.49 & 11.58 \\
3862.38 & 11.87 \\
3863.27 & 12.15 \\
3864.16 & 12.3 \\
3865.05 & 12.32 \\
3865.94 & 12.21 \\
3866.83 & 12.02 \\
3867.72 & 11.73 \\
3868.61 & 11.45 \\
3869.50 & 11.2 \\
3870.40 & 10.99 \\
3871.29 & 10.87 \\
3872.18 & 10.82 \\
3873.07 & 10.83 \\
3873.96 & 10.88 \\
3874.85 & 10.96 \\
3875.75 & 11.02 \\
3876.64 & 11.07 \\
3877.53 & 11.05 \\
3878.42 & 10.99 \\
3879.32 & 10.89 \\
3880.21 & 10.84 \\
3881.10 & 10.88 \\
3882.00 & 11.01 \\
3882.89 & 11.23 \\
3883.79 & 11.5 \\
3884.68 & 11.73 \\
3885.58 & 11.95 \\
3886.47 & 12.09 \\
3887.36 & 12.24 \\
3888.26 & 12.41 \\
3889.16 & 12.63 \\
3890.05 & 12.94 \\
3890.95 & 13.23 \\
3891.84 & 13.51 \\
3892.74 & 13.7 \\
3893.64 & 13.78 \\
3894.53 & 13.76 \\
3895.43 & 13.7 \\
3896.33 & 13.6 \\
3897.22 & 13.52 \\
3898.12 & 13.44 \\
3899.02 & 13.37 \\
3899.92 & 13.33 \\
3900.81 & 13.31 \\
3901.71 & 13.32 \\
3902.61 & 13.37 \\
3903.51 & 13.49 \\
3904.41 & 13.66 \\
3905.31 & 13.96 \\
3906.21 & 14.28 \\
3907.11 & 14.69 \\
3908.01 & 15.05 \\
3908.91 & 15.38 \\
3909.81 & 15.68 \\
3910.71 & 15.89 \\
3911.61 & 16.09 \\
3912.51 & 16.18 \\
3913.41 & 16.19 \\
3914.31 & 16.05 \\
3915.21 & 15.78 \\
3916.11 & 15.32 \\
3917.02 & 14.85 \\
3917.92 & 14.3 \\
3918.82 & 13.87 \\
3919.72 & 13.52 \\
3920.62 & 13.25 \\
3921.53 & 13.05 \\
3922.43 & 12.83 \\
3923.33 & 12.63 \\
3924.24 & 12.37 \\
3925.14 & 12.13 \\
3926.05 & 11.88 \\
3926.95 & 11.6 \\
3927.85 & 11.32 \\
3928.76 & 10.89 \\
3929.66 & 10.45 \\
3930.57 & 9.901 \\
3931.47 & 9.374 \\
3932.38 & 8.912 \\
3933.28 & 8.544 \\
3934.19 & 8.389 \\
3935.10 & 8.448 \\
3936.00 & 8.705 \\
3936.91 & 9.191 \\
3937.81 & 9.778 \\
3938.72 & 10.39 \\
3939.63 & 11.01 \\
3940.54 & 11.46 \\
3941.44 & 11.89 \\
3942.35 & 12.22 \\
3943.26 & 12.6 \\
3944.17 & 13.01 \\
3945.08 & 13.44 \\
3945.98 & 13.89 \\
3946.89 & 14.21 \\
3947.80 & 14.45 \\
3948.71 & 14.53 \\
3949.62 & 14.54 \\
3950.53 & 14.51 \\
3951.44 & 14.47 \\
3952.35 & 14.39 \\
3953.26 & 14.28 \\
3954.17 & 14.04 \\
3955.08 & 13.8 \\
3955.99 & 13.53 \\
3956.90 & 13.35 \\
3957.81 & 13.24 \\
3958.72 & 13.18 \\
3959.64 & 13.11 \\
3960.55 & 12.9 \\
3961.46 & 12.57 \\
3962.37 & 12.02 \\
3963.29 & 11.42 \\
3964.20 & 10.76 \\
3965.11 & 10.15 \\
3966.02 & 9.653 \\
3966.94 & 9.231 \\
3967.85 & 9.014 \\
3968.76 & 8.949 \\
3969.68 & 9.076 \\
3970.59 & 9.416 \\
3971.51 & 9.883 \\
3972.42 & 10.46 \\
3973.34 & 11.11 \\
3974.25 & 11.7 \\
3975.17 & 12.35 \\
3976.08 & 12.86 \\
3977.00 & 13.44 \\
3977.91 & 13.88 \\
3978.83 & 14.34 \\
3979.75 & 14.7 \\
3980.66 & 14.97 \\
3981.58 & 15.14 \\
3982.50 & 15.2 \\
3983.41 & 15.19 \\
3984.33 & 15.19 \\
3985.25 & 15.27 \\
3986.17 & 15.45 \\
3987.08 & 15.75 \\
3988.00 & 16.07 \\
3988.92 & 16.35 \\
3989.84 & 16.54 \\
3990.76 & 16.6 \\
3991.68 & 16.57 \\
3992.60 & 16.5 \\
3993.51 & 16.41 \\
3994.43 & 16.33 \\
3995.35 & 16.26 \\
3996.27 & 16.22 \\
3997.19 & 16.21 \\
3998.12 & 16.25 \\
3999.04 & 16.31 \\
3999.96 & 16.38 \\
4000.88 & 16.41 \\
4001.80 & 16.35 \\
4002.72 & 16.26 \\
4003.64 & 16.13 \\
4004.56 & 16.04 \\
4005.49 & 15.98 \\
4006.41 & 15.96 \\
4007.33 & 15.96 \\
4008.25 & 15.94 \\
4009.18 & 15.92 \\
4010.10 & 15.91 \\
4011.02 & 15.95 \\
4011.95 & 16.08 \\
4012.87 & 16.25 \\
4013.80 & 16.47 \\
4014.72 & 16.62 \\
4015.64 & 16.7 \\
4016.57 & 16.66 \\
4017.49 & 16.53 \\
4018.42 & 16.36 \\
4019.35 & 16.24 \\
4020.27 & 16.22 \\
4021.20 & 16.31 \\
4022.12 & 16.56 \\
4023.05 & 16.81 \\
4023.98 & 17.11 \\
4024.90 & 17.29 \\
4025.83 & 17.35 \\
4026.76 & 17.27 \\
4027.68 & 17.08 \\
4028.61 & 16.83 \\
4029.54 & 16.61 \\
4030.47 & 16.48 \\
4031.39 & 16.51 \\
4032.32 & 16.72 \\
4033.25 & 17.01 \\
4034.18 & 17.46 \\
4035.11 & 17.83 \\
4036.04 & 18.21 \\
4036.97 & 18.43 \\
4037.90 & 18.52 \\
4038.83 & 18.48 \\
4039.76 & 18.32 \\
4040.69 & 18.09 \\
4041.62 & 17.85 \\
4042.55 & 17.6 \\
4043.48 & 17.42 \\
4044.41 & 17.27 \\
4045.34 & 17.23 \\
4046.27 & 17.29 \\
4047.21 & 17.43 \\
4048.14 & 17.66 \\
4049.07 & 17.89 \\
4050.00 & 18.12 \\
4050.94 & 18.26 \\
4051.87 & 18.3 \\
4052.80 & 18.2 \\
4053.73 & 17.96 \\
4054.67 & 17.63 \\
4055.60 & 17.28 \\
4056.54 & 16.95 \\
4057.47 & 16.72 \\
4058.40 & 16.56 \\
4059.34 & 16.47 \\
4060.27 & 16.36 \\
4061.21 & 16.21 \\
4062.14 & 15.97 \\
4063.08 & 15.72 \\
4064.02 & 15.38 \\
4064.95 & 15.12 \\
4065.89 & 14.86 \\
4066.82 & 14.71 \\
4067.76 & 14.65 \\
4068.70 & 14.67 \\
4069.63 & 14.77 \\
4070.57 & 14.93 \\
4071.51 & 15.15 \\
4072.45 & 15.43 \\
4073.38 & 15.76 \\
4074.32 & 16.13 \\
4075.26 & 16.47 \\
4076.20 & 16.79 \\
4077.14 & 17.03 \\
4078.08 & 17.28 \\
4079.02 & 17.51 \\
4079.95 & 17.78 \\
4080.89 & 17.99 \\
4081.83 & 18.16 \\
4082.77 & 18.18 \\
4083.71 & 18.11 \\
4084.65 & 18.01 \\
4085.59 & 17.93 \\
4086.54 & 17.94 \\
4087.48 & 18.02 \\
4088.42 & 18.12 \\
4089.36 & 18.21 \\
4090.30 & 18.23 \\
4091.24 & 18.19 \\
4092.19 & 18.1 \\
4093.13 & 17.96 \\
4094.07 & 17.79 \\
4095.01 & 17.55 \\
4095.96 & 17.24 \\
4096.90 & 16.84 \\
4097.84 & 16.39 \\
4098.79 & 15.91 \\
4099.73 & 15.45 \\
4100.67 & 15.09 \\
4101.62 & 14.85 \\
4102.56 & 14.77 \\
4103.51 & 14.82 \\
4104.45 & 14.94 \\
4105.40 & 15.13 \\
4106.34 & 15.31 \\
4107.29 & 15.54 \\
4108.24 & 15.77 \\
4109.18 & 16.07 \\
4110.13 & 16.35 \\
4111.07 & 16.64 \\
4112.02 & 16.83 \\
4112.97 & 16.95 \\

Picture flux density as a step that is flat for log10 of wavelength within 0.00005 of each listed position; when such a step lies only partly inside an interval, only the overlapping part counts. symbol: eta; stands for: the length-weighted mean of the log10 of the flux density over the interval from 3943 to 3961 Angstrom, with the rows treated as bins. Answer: 1.14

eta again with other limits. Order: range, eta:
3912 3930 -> 1.13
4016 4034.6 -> 1.22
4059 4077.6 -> 1.19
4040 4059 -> 1.25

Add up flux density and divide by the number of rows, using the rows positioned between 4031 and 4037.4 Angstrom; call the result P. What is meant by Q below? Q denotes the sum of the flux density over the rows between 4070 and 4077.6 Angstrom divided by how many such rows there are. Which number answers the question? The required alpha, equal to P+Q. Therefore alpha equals 33.4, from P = 17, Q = 16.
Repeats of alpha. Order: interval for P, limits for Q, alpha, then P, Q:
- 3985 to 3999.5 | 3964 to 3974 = 26.0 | 16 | 10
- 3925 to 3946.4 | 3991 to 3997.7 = 27.2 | 11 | 16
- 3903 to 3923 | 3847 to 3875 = 26.4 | 15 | 12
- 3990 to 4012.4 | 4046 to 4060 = 33.7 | 16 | 18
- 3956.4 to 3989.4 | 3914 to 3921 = 27.3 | 13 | 15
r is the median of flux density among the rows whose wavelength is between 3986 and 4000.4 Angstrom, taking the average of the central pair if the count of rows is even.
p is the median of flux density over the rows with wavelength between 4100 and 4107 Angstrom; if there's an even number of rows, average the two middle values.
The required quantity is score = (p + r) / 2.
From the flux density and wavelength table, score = 15.6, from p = 14.9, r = 16.3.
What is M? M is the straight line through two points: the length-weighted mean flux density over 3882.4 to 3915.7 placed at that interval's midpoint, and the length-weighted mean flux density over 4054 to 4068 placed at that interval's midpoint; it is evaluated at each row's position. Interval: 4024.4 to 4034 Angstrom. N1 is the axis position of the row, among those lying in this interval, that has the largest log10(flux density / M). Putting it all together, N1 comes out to 4025.83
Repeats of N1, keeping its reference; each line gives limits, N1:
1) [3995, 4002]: 4000.88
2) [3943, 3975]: 3948.71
